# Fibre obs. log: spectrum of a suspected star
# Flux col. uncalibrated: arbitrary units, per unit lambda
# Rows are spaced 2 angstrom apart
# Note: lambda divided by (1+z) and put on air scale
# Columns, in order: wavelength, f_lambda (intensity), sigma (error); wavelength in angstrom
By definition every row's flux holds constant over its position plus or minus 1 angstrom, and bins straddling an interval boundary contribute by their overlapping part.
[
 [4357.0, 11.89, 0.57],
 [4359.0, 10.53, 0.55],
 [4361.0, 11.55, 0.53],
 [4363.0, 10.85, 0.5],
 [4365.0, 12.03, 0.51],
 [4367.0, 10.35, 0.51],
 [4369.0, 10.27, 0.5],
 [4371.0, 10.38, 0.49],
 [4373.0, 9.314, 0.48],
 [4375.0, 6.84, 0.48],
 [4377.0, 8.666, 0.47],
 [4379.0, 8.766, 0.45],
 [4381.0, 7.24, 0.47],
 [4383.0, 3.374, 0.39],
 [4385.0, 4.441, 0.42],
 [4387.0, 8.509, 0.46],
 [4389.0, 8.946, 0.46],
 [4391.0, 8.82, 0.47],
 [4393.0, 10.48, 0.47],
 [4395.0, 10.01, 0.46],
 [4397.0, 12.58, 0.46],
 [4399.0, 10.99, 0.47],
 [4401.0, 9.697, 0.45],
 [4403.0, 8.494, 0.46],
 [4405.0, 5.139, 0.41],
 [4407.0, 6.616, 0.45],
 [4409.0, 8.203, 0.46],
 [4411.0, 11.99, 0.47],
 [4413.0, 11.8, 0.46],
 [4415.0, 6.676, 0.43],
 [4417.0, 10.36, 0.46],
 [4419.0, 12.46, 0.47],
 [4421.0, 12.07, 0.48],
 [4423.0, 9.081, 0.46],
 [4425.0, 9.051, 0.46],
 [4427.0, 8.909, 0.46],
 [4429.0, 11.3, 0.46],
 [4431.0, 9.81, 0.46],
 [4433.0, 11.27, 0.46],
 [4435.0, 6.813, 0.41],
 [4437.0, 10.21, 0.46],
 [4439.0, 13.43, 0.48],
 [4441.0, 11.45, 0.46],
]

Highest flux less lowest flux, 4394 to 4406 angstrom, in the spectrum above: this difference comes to 7.4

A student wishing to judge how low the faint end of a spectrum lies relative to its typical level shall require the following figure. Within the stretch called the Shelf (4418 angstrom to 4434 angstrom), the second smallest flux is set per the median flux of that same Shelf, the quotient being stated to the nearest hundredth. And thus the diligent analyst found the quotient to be 0.86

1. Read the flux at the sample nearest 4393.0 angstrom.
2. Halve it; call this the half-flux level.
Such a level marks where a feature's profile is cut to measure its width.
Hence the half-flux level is 5.2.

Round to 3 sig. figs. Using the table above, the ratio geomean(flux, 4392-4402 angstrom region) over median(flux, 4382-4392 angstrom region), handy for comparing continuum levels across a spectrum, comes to 1.26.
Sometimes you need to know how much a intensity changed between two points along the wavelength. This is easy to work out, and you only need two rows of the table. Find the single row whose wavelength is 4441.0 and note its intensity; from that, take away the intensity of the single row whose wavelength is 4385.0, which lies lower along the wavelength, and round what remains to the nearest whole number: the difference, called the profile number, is 7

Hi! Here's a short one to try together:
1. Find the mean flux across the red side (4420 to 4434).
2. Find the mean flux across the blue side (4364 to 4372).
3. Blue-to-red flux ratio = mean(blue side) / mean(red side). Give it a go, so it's 1.05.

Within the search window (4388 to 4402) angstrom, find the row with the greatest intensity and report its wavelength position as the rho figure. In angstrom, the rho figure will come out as 4397.0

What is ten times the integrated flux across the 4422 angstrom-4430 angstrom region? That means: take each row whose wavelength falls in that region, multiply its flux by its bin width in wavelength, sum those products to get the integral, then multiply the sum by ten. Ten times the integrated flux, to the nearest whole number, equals 767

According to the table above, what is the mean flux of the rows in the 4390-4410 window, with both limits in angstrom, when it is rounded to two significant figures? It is 9.1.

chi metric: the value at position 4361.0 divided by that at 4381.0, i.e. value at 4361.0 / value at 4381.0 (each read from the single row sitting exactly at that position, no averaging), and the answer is 1.6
